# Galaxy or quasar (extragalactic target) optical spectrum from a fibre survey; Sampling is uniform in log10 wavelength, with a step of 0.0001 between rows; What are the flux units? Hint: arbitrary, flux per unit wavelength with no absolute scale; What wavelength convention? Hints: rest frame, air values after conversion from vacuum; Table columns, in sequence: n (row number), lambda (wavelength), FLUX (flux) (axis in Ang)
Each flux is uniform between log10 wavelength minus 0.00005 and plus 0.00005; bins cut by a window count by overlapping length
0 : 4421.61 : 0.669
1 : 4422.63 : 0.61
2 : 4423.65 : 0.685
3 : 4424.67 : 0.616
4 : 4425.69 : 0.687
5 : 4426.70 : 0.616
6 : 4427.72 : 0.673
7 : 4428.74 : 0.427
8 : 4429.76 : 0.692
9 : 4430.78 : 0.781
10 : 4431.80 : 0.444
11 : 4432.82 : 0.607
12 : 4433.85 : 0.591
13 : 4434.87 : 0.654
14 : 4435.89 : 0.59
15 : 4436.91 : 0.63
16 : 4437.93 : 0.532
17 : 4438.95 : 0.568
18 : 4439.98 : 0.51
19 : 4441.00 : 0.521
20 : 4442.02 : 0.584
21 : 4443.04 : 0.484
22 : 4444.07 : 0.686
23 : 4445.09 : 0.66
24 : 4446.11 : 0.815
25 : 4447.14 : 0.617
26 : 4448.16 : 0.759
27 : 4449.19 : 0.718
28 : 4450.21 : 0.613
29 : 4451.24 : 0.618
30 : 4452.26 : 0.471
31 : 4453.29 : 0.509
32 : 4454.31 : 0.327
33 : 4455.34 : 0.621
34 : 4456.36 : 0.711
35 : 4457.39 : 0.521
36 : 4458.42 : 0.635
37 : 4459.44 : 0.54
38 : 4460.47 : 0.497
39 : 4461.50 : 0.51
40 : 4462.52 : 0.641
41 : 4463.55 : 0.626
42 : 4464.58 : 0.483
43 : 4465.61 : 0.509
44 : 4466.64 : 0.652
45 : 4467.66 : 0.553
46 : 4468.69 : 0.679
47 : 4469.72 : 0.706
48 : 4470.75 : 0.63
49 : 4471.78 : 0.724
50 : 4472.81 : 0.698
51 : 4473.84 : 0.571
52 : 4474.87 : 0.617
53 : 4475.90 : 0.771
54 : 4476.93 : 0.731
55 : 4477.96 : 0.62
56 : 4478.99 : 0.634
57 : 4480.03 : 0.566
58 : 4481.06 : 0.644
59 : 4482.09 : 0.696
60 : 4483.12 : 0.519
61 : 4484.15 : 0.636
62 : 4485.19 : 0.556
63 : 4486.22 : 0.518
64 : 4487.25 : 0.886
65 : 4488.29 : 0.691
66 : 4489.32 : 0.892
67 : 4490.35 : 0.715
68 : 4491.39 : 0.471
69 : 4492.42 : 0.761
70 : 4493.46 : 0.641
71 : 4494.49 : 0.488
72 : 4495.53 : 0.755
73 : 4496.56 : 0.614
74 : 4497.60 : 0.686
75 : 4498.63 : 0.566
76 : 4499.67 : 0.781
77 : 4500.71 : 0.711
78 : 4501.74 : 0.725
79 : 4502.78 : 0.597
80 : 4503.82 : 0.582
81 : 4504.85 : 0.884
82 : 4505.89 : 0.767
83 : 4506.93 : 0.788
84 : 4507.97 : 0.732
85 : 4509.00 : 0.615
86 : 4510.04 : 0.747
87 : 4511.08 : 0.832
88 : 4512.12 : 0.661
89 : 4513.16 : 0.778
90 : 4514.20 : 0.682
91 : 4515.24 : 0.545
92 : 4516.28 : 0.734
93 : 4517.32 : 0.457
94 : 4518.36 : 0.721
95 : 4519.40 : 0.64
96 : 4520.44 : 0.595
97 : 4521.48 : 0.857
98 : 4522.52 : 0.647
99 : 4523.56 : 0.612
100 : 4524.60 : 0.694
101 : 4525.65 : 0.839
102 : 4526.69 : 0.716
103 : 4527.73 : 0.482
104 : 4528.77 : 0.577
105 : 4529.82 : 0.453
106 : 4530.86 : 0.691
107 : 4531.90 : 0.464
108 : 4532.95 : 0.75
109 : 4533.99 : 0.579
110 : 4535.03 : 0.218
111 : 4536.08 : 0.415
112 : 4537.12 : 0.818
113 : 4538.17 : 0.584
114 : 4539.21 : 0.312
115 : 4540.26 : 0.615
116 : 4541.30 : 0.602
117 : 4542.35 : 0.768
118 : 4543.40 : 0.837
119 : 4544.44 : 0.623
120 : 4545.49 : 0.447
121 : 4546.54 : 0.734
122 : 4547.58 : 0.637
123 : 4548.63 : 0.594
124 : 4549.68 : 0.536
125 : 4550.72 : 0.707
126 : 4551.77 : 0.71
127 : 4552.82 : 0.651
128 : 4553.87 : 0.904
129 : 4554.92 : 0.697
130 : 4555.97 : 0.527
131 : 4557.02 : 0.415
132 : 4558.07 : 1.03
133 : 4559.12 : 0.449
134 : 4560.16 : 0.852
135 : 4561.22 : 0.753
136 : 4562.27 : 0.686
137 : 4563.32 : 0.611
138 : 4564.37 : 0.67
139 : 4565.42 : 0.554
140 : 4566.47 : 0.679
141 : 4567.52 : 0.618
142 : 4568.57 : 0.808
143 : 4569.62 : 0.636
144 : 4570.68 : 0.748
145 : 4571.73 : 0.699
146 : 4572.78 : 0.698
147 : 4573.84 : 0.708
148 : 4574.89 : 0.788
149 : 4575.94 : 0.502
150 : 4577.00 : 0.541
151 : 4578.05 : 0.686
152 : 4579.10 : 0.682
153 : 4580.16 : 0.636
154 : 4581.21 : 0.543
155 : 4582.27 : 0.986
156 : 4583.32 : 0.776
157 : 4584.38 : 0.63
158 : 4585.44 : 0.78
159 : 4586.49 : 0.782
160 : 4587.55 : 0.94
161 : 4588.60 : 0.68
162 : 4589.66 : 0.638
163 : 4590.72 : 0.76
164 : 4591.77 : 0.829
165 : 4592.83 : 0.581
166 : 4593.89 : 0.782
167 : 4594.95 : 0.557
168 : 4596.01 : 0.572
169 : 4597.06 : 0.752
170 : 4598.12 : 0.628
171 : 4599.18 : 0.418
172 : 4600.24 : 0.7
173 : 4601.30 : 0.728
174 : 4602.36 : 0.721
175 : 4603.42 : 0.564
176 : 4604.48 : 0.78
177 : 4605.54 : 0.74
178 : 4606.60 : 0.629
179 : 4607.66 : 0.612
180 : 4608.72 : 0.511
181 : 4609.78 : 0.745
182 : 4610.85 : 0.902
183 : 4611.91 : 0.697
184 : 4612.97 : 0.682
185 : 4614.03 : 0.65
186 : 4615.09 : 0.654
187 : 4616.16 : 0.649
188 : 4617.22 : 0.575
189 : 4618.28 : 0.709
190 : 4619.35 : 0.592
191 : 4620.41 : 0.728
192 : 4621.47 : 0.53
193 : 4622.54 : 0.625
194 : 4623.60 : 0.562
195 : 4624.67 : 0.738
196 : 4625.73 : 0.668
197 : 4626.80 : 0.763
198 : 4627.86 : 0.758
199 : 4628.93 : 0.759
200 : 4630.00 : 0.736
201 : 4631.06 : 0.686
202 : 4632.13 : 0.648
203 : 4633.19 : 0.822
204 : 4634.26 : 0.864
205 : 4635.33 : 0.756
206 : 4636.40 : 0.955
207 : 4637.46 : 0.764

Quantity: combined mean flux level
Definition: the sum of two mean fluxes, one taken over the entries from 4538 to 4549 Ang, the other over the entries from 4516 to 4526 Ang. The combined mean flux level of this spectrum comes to 1.29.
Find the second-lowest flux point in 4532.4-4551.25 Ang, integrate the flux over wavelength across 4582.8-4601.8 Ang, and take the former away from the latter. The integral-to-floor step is 12.9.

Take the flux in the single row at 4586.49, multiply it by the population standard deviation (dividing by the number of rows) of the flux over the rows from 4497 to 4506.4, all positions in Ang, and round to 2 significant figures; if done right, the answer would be 0.077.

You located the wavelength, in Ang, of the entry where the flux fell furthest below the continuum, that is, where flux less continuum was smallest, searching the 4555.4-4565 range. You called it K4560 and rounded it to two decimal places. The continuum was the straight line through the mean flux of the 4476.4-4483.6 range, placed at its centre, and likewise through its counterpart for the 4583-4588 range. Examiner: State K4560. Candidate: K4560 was 4557.02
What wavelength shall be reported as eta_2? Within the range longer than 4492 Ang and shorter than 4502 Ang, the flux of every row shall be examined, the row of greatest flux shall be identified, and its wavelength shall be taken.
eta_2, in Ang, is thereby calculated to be 4499.67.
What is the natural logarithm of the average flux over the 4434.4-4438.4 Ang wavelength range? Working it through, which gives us -0.51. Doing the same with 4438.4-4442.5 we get -0.61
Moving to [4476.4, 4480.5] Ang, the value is -0.45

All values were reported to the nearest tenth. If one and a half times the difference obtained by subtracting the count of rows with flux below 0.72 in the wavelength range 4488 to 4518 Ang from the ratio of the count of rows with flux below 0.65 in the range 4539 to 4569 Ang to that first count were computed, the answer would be -22.7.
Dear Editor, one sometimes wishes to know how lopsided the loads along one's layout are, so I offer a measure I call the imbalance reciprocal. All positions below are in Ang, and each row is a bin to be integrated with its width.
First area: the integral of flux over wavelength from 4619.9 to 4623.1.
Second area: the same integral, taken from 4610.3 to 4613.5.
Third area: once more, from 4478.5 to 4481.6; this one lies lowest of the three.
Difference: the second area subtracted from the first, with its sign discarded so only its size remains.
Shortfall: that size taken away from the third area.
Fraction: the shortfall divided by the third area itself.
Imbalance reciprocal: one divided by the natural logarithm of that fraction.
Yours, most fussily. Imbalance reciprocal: -4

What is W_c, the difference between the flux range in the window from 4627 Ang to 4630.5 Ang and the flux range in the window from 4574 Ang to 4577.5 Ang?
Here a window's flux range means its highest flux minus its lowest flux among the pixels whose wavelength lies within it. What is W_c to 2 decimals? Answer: -0.26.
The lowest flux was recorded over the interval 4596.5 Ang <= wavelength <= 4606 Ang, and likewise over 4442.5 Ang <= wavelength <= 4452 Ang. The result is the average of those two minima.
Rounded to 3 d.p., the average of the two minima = 0.451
